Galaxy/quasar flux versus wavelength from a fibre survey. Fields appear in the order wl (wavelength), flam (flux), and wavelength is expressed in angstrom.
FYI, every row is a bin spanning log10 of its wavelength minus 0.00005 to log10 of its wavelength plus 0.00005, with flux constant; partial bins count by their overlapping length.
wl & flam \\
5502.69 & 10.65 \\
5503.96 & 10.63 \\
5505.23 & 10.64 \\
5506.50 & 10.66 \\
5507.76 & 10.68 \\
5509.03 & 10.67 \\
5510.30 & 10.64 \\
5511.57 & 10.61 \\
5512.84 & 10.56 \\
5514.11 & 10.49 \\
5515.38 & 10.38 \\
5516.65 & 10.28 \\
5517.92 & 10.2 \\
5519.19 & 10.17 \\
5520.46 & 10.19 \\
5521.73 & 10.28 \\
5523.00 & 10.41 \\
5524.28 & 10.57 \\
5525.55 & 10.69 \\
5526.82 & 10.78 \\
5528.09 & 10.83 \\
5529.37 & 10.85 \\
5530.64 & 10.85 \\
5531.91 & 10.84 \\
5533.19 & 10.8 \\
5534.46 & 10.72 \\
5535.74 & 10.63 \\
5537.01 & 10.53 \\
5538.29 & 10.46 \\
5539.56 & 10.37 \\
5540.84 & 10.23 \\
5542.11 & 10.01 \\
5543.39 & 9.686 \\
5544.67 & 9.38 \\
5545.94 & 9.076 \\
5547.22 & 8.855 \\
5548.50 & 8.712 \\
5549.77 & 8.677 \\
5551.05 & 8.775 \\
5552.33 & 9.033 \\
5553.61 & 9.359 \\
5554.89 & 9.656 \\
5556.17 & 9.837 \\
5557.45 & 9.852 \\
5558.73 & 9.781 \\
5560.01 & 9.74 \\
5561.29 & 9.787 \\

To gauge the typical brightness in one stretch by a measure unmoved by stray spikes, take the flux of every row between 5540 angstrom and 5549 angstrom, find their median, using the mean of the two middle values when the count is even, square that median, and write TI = 88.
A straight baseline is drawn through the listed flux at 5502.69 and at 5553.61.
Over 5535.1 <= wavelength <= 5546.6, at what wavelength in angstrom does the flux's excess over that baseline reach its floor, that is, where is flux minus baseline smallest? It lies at 5545.94 angstrom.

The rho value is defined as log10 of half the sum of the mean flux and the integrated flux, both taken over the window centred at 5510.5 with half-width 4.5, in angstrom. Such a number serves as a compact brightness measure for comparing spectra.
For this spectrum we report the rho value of 1.72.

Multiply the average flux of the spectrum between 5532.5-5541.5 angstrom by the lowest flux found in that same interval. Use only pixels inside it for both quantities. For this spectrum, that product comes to 108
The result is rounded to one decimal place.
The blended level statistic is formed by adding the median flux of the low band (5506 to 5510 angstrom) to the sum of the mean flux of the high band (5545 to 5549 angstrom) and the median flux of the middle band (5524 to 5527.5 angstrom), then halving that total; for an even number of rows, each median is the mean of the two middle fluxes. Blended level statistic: 15.1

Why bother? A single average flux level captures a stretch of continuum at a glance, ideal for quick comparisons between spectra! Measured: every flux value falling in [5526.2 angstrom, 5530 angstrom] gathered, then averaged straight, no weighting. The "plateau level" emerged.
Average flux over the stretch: 10.8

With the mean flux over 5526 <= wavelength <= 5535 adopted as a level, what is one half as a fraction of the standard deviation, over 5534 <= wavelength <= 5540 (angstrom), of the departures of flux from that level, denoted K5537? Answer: 4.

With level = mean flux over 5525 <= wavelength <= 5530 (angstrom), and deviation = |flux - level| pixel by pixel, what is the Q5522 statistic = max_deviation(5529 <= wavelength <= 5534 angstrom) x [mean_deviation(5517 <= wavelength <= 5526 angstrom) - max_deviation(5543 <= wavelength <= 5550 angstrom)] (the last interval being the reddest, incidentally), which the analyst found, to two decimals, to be -0.11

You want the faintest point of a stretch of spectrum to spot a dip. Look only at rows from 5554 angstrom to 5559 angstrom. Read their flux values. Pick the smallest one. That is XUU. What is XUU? 9.656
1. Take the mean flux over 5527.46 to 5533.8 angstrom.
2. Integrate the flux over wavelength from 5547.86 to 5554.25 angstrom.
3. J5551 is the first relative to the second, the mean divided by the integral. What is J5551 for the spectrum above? 0.190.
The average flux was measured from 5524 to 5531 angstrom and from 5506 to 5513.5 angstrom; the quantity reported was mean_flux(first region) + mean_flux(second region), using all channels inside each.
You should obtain 21.4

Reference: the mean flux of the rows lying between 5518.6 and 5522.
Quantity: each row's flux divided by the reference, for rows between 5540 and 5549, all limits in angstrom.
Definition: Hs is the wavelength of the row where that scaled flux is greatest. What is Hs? 5540.84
